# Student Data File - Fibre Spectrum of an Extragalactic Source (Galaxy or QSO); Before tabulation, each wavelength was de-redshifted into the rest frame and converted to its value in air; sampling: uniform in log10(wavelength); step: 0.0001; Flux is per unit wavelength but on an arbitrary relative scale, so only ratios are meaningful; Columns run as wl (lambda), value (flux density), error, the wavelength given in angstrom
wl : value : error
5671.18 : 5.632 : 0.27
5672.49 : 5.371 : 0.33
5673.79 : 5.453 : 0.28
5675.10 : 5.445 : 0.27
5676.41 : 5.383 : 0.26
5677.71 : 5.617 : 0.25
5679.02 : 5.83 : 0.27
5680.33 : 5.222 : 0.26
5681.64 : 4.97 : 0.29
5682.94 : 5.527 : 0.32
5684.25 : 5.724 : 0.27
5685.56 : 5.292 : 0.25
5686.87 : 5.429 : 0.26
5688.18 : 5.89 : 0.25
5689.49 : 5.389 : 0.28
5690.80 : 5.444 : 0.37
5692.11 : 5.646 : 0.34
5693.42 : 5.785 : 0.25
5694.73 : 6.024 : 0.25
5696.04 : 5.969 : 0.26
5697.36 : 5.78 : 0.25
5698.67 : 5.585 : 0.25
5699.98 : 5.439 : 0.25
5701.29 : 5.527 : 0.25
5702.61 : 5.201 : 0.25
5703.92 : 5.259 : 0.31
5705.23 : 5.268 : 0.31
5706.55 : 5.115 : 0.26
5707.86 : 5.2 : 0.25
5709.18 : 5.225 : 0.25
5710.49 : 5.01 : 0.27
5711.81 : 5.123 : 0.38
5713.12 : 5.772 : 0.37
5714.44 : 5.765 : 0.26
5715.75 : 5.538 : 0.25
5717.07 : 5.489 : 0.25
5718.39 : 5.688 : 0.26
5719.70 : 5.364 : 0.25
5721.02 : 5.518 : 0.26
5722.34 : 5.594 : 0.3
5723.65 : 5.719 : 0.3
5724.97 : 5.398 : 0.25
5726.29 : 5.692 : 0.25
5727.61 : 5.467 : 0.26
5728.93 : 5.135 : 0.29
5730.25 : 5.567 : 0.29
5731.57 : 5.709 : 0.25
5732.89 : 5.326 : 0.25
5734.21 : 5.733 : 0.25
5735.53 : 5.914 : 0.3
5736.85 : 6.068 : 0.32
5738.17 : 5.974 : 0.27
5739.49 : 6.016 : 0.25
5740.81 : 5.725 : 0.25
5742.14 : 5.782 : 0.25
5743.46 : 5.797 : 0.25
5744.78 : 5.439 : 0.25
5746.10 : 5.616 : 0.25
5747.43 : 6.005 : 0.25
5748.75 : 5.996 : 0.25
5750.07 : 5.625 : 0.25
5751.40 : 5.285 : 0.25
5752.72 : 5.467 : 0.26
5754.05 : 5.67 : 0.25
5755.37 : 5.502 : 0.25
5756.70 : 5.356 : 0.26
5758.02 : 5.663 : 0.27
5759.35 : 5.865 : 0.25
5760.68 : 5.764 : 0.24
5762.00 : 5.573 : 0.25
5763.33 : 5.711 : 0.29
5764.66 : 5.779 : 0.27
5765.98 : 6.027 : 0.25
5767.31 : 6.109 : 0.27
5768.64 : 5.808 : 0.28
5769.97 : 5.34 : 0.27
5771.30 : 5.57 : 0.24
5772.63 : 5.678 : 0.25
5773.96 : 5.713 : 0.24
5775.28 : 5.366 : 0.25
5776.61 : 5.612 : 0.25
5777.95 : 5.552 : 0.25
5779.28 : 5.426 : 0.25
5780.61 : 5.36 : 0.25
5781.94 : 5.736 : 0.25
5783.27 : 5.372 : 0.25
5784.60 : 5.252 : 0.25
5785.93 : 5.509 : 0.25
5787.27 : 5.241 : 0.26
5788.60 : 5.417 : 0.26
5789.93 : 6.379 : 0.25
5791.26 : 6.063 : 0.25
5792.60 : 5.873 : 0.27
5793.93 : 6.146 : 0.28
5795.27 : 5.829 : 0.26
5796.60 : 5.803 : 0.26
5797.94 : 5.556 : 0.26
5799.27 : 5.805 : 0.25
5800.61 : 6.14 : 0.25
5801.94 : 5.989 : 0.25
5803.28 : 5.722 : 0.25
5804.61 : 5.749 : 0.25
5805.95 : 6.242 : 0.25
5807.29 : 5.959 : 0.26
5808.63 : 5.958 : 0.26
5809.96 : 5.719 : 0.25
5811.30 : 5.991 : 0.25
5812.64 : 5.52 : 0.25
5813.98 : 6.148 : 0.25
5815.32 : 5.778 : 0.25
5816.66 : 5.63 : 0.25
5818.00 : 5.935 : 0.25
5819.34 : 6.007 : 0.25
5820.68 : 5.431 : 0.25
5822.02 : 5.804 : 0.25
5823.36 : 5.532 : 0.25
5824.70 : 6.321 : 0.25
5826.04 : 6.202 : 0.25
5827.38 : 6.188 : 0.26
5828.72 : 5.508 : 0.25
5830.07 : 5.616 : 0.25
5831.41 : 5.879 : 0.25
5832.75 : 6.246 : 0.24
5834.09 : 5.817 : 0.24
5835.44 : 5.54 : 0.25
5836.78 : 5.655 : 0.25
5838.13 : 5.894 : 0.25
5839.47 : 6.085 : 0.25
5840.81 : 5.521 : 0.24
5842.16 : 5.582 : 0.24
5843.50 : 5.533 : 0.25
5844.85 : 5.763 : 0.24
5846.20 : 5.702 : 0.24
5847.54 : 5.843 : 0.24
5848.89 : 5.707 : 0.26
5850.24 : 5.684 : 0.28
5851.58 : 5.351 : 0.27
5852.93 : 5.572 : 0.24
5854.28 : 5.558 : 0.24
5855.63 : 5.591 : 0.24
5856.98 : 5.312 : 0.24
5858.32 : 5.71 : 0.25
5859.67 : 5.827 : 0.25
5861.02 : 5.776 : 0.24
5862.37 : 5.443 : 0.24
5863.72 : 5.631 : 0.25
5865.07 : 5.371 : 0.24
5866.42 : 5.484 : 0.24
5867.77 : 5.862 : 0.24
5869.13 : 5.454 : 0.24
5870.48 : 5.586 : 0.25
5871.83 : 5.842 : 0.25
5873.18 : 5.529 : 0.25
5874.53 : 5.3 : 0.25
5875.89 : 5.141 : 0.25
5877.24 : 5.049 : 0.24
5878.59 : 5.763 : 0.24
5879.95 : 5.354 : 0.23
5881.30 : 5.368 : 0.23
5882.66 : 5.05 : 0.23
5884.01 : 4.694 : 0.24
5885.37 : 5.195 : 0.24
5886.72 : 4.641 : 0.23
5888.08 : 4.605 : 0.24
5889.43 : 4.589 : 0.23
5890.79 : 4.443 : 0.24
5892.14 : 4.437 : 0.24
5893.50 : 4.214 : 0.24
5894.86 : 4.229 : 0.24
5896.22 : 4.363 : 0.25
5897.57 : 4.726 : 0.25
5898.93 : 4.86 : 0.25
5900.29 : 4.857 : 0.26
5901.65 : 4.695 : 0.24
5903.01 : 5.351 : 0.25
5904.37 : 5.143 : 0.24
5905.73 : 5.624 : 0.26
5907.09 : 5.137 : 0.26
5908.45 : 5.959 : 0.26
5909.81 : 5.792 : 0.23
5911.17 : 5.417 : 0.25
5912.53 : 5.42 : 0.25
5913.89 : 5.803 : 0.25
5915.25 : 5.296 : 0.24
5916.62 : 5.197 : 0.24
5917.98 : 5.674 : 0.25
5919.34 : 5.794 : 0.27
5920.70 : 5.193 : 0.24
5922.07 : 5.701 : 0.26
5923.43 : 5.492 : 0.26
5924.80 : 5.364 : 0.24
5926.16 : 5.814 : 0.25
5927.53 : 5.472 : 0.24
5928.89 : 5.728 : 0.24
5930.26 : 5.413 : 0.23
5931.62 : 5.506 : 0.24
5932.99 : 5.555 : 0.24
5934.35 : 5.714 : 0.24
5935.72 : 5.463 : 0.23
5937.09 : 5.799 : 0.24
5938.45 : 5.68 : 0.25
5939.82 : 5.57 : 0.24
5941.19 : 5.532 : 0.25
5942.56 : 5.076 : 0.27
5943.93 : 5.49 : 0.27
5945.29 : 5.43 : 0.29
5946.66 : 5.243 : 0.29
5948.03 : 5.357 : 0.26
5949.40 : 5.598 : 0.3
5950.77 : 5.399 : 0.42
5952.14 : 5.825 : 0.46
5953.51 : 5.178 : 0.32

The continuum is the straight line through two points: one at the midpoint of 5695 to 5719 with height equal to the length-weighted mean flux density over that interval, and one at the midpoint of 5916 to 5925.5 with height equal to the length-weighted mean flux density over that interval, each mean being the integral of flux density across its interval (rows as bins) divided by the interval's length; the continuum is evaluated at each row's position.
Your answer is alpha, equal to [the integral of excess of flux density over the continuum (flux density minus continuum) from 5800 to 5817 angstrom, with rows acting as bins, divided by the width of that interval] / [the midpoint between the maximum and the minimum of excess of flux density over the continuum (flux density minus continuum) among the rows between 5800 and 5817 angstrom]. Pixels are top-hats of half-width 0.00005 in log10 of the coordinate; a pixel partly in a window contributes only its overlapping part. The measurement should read 1.0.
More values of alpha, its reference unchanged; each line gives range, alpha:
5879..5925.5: 0.9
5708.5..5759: 1.7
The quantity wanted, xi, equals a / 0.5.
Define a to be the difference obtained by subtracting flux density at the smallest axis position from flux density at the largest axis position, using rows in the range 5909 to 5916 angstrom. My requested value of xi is -1.0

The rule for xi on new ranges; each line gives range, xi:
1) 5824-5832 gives -0.9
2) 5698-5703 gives -0.8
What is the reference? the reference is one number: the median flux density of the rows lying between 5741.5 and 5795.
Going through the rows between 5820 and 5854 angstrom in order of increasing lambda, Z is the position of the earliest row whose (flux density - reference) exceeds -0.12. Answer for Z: 5822.02 angstrom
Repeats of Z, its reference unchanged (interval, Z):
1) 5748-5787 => 5748.75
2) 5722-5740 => 5722.34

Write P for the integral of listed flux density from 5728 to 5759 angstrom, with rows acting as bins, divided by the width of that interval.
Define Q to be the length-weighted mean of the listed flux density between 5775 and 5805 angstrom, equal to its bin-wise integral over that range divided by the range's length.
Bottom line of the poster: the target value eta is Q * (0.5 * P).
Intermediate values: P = 5.67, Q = 5.70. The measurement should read 16.1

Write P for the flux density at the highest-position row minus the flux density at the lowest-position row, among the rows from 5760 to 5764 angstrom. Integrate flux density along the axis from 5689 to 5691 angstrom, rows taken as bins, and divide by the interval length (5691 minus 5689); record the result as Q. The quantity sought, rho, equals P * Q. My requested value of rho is -0.3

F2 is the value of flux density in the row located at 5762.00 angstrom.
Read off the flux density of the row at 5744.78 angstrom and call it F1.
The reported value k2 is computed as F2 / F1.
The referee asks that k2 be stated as 1.02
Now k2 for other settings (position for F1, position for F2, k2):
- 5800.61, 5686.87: 0.88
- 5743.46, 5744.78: 0.94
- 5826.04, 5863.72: 0.91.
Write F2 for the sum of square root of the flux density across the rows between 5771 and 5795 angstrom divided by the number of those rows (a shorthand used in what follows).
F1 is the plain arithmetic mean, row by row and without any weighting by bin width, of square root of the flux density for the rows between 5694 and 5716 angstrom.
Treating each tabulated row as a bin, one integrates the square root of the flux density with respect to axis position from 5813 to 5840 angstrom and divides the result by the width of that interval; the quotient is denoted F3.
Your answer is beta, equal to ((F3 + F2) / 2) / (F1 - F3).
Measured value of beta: -29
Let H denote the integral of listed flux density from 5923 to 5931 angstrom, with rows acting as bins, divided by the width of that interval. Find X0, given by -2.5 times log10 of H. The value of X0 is -1.86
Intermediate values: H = 5.5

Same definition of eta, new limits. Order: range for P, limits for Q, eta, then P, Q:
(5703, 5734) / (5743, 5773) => 15.4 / 5.43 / 5.68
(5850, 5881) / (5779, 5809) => 15.9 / 5.53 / 5.76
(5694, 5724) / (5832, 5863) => 15.6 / 5.48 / 5.68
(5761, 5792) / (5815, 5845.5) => 16.4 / 5.64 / 5.80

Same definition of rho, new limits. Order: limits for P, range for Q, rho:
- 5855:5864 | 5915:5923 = 0.2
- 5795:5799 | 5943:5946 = -1.5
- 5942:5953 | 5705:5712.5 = 3.9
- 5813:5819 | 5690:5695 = -1.2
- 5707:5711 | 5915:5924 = -1.0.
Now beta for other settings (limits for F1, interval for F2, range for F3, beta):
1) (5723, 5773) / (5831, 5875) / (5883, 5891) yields 11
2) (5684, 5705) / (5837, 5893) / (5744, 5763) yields -231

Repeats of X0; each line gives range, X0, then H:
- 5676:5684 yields -1.84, 5.4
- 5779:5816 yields -1.90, 5.8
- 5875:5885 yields -1.79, 5.2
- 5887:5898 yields -1.62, 4.5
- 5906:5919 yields -1.86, 5.5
